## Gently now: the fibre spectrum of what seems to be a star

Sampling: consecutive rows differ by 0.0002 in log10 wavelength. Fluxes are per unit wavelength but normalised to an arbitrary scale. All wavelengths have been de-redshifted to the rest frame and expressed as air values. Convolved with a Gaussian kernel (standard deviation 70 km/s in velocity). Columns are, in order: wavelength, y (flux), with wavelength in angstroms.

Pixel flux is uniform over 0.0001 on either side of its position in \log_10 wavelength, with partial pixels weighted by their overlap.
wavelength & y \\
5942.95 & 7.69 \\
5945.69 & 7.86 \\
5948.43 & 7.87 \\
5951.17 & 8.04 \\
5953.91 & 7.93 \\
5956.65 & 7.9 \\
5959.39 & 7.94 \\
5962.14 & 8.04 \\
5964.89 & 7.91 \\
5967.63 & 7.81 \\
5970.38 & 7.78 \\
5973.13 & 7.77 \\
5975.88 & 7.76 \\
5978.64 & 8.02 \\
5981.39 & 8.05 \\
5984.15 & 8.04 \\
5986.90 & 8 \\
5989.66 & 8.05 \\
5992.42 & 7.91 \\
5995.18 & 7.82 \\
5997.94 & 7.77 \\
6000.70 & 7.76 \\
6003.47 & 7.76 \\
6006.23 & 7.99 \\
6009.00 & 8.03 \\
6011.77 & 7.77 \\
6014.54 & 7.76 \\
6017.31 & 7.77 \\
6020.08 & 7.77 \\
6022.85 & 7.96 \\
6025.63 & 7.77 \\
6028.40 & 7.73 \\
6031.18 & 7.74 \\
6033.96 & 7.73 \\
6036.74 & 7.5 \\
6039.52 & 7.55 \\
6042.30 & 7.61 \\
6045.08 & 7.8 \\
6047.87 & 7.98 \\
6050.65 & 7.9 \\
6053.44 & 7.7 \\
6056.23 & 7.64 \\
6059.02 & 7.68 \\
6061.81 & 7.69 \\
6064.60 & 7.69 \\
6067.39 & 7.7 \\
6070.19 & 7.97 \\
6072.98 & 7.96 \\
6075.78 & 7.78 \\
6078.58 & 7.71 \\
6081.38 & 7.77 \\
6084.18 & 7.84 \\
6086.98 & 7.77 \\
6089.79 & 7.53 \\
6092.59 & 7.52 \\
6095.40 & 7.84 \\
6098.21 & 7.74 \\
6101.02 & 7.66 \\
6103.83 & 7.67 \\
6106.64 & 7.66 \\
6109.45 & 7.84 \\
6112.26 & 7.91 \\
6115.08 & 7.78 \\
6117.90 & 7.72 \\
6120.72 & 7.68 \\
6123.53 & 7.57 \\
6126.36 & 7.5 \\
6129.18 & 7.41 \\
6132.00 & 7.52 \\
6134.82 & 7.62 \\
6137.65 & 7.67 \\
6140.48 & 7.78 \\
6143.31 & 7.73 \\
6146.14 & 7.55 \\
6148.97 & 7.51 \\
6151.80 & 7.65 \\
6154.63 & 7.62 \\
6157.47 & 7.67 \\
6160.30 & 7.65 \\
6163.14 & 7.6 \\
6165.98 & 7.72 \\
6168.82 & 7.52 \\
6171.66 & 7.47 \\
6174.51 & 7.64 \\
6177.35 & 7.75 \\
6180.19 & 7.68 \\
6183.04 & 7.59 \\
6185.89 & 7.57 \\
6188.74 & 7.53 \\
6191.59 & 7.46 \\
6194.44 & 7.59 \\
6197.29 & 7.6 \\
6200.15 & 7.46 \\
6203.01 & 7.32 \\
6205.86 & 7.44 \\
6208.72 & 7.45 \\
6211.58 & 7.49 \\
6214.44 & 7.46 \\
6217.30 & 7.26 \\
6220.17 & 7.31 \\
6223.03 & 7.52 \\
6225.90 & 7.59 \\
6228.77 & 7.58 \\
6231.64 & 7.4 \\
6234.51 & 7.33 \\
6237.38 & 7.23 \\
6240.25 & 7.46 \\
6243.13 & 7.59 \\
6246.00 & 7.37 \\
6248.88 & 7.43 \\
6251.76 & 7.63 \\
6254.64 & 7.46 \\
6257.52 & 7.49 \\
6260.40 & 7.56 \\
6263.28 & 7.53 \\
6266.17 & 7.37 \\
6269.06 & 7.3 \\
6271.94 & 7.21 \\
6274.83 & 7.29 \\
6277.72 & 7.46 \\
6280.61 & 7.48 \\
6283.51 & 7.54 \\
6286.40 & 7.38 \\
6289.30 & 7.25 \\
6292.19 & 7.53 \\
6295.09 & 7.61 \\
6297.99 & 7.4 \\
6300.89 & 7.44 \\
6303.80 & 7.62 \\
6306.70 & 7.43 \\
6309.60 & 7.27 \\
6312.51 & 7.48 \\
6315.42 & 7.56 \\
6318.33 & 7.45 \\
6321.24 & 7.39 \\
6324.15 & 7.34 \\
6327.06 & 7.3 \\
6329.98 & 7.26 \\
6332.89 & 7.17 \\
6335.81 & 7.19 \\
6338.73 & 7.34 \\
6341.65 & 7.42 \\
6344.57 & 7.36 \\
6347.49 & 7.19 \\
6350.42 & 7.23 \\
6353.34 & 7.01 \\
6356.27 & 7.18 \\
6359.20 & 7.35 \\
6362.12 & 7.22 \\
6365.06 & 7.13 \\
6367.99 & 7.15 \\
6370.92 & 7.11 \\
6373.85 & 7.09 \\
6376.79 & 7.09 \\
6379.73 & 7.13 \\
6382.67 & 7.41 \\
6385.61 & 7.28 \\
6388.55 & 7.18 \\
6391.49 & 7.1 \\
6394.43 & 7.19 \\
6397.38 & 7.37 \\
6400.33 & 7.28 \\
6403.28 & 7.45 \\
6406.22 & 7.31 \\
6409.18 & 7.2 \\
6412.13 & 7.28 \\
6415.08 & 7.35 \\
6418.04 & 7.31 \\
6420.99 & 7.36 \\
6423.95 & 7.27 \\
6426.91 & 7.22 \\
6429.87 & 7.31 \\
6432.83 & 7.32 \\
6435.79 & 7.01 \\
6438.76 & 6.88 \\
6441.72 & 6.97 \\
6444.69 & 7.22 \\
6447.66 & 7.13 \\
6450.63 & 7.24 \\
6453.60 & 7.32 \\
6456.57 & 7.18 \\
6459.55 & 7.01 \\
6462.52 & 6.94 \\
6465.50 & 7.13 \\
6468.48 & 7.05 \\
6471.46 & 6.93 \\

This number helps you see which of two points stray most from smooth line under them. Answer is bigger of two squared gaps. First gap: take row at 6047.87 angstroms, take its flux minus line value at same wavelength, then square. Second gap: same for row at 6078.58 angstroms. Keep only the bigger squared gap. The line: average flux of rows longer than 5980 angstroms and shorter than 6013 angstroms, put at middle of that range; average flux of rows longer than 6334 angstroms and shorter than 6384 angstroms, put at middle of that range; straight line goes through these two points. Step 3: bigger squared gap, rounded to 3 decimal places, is 0.028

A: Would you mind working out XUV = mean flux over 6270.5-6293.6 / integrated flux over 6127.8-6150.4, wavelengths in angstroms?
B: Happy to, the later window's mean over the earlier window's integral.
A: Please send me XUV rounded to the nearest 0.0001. 0.0430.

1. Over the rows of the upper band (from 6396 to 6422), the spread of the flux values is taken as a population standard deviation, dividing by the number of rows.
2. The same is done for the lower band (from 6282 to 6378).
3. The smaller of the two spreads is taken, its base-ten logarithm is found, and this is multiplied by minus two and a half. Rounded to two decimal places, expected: 2.95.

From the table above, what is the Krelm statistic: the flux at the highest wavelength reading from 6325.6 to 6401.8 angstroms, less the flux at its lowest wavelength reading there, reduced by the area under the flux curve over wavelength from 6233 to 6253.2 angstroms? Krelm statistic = -150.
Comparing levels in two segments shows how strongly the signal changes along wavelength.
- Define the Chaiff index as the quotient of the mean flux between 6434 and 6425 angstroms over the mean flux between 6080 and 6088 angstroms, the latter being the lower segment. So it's 0.93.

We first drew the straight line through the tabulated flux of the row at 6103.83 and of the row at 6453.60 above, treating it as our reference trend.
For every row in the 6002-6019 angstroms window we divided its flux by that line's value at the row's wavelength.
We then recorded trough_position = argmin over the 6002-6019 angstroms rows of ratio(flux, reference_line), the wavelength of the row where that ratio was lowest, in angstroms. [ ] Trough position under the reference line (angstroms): 6003.47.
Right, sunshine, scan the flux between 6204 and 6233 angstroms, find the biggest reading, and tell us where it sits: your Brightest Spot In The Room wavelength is 6225.90 angstroms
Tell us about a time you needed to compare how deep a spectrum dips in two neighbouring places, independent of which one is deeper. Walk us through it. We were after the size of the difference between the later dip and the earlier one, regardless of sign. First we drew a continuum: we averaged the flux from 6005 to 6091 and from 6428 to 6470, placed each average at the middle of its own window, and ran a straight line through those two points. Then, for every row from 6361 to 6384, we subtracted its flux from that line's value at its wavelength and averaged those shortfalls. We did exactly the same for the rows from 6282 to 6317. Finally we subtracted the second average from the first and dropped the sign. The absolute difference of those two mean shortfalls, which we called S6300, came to 0.18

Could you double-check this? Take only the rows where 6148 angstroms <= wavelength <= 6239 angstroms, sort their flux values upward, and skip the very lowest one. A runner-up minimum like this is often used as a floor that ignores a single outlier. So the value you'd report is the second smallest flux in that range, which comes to 7.26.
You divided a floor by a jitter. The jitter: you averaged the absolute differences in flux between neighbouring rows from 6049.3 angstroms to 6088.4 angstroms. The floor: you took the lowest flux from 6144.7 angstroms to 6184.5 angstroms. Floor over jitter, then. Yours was 92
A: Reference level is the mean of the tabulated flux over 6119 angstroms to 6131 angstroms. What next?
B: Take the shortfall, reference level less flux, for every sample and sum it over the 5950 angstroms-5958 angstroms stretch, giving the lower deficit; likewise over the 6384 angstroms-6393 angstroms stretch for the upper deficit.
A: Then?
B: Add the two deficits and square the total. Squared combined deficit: 0.0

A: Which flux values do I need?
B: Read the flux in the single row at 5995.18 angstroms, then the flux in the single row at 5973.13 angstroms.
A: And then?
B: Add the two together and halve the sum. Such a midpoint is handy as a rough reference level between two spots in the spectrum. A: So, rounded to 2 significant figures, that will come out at 7.8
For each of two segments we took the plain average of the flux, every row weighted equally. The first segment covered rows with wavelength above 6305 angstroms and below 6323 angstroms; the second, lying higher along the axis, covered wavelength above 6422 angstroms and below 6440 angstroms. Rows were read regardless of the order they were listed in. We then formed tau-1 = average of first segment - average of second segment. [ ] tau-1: 0.26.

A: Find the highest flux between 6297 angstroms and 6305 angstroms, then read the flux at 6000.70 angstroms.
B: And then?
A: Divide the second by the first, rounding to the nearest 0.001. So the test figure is 1.018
